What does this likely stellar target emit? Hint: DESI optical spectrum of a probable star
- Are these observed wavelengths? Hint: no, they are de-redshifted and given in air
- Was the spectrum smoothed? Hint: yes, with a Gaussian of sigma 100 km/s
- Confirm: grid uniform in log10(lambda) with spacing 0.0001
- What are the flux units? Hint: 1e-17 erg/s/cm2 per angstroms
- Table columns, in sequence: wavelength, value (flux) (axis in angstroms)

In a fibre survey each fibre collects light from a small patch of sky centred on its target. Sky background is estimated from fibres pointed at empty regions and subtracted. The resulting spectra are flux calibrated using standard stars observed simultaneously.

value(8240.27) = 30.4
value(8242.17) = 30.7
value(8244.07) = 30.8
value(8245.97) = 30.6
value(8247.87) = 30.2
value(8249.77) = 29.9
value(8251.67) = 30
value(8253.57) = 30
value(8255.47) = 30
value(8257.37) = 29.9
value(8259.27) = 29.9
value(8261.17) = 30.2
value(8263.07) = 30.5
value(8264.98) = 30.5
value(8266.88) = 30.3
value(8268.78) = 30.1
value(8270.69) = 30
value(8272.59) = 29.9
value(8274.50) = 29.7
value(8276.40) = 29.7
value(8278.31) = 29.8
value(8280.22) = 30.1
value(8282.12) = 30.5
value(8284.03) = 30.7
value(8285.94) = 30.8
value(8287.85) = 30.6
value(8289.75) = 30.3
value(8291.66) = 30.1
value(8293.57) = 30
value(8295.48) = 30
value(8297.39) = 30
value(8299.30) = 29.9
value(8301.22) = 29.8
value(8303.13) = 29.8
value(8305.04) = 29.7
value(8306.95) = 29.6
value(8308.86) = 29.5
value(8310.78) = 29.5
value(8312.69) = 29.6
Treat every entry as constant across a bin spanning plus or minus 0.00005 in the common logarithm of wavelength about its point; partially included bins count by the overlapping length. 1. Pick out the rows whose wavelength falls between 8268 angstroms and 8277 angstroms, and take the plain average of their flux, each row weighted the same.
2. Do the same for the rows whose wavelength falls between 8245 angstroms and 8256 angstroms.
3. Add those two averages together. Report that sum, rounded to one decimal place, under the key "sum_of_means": 60.0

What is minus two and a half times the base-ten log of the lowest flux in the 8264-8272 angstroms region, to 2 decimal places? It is -3.69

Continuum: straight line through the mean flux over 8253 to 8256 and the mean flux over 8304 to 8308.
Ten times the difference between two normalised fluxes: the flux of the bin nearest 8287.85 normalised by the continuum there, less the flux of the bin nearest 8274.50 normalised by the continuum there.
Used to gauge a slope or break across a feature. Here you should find 0.33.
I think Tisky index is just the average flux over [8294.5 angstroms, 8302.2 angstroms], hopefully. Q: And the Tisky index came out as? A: 29.9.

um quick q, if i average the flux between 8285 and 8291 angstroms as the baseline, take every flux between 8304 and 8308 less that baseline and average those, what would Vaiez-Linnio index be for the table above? -0.9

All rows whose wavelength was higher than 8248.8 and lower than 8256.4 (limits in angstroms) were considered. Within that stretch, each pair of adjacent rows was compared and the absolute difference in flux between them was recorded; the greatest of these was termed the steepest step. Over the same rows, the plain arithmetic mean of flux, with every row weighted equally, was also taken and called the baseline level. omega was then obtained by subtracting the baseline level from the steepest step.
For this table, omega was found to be -29.9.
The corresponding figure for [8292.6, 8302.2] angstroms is -29.8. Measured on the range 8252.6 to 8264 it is -29.8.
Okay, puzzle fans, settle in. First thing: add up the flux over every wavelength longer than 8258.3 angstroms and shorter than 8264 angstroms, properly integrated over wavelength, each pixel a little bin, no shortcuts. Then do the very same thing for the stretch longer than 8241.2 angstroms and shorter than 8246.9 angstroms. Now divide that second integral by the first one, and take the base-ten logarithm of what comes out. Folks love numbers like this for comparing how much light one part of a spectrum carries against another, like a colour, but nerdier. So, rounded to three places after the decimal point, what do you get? 0.006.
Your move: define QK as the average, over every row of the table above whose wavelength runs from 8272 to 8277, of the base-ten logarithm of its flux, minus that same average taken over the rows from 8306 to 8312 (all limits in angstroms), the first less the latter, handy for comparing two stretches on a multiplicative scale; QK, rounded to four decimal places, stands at 0.0034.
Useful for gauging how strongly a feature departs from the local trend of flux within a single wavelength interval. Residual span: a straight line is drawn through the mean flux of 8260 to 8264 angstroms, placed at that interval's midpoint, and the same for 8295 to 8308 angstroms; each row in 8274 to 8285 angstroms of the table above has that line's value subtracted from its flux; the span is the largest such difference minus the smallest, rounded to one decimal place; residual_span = 1.1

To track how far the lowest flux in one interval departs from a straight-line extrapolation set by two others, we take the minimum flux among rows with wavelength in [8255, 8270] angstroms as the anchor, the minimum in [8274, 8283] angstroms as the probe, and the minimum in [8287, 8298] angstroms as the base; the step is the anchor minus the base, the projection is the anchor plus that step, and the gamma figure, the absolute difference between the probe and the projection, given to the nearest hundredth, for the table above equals 0.10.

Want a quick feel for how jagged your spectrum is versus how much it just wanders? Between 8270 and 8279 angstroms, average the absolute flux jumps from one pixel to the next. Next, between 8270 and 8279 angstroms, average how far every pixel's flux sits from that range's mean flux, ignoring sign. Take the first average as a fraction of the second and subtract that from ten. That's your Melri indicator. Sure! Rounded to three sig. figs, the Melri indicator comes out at 9.04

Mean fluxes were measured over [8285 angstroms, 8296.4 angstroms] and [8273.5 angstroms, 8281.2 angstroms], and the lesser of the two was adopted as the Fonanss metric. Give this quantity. 29.8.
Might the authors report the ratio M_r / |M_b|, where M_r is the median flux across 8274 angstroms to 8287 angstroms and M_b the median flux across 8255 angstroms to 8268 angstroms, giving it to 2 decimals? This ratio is 1.00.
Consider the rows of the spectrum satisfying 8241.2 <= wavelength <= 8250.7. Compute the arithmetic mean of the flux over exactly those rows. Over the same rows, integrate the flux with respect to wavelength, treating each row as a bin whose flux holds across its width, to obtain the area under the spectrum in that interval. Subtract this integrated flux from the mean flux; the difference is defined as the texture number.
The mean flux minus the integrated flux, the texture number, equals -259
